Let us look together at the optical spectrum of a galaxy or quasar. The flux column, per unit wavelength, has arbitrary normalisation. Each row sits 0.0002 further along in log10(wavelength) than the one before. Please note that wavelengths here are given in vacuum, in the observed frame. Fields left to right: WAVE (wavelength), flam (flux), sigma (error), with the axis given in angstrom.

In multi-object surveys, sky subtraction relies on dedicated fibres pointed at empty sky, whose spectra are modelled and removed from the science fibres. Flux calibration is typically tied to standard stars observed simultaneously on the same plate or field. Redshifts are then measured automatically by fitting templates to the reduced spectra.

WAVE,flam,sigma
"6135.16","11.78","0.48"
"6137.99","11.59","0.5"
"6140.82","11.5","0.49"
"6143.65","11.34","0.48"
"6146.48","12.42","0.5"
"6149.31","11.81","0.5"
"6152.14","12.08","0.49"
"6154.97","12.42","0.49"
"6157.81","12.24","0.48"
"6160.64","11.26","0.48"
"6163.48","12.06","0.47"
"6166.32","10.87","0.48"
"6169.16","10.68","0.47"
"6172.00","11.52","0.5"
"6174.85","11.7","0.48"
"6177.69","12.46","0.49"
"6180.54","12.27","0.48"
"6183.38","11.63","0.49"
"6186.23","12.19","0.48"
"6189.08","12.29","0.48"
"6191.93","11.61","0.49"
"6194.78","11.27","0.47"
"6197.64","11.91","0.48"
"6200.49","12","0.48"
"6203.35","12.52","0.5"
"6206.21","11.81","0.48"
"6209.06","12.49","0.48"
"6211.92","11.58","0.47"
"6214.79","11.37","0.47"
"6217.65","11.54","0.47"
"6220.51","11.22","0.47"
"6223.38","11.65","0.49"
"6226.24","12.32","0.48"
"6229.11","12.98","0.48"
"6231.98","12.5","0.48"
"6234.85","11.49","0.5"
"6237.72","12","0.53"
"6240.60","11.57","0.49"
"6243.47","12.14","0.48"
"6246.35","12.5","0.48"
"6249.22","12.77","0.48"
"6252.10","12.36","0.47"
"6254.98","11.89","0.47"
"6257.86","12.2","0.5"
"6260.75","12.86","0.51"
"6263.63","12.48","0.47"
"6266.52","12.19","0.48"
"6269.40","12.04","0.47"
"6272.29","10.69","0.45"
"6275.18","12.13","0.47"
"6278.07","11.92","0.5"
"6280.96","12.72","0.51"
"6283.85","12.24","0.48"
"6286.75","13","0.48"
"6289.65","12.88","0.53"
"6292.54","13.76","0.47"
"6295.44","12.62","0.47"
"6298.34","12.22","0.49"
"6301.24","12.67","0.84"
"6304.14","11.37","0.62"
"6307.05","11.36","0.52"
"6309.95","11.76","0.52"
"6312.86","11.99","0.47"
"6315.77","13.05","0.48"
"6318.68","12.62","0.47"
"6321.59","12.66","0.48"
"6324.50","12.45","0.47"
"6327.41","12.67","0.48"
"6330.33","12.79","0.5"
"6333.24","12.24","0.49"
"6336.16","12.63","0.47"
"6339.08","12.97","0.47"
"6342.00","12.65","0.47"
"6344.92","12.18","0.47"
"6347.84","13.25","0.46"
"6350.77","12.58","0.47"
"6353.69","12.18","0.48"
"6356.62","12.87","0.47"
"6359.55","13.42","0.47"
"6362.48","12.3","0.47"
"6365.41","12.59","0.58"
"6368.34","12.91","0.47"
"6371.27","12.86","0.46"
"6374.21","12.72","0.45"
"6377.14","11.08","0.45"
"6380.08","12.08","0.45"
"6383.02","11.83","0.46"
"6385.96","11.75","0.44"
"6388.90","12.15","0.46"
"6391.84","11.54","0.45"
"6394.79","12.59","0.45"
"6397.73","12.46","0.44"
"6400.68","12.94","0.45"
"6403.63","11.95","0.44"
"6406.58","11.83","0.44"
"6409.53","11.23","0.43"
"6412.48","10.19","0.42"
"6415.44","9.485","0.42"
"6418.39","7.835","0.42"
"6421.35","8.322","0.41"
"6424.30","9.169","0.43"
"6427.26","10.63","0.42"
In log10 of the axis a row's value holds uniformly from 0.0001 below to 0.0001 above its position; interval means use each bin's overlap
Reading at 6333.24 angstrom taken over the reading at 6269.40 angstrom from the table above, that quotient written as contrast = 1.02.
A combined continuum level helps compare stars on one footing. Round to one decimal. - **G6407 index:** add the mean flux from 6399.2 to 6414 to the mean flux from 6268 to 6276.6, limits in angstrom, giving 23.2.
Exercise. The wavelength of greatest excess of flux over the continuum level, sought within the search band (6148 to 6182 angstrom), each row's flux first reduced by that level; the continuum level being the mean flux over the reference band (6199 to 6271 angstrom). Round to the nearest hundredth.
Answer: 6177.69 angstrom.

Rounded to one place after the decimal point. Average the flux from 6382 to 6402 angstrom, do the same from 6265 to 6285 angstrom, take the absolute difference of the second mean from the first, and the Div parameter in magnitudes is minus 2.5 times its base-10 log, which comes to 1.8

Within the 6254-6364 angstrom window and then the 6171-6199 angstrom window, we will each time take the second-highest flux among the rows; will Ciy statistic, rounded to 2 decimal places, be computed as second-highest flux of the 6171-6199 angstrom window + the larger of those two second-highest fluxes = 25.71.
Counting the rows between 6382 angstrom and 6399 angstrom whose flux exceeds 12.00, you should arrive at 3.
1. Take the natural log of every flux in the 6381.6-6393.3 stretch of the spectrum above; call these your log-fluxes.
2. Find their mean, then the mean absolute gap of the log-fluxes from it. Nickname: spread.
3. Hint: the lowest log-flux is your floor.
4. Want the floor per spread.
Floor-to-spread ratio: 168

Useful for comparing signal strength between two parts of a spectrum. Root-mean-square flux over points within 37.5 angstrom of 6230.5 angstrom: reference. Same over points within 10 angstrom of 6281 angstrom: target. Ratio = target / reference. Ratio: 1.01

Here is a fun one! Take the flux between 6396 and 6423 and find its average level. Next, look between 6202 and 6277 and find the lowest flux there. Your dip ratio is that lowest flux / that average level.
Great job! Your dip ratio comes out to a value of 1.00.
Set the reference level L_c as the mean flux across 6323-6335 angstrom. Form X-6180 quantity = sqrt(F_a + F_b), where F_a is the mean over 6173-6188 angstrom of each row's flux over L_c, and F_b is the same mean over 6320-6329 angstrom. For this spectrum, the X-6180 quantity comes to 1.40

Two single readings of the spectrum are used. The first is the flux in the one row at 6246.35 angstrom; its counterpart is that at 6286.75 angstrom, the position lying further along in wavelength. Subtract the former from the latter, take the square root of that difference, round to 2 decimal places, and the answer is 0.71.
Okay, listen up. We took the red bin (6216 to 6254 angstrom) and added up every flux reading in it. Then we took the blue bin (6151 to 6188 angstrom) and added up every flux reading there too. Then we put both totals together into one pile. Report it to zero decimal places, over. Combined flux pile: 310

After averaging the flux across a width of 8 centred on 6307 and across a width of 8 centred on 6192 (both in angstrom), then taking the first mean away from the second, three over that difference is 13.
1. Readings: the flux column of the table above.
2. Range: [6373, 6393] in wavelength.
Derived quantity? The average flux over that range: 11.9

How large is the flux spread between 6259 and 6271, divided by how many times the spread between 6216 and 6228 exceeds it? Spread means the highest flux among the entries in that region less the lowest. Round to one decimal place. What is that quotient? 0.6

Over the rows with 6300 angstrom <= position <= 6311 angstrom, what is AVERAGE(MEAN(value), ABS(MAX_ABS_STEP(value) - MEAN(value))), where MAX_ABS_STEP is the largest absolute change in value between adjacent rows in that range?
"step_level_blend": 11.1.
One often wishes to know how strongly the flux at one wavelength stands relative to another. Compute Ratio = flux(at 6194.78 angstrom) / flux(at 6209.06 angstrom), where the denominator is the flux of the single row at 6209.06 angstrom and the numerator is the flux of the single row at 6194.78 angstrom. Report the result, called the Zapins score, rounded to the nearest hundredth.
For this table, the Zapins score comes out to 0.90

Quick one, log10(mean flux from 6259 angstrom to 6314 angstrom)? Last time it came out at 1.09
